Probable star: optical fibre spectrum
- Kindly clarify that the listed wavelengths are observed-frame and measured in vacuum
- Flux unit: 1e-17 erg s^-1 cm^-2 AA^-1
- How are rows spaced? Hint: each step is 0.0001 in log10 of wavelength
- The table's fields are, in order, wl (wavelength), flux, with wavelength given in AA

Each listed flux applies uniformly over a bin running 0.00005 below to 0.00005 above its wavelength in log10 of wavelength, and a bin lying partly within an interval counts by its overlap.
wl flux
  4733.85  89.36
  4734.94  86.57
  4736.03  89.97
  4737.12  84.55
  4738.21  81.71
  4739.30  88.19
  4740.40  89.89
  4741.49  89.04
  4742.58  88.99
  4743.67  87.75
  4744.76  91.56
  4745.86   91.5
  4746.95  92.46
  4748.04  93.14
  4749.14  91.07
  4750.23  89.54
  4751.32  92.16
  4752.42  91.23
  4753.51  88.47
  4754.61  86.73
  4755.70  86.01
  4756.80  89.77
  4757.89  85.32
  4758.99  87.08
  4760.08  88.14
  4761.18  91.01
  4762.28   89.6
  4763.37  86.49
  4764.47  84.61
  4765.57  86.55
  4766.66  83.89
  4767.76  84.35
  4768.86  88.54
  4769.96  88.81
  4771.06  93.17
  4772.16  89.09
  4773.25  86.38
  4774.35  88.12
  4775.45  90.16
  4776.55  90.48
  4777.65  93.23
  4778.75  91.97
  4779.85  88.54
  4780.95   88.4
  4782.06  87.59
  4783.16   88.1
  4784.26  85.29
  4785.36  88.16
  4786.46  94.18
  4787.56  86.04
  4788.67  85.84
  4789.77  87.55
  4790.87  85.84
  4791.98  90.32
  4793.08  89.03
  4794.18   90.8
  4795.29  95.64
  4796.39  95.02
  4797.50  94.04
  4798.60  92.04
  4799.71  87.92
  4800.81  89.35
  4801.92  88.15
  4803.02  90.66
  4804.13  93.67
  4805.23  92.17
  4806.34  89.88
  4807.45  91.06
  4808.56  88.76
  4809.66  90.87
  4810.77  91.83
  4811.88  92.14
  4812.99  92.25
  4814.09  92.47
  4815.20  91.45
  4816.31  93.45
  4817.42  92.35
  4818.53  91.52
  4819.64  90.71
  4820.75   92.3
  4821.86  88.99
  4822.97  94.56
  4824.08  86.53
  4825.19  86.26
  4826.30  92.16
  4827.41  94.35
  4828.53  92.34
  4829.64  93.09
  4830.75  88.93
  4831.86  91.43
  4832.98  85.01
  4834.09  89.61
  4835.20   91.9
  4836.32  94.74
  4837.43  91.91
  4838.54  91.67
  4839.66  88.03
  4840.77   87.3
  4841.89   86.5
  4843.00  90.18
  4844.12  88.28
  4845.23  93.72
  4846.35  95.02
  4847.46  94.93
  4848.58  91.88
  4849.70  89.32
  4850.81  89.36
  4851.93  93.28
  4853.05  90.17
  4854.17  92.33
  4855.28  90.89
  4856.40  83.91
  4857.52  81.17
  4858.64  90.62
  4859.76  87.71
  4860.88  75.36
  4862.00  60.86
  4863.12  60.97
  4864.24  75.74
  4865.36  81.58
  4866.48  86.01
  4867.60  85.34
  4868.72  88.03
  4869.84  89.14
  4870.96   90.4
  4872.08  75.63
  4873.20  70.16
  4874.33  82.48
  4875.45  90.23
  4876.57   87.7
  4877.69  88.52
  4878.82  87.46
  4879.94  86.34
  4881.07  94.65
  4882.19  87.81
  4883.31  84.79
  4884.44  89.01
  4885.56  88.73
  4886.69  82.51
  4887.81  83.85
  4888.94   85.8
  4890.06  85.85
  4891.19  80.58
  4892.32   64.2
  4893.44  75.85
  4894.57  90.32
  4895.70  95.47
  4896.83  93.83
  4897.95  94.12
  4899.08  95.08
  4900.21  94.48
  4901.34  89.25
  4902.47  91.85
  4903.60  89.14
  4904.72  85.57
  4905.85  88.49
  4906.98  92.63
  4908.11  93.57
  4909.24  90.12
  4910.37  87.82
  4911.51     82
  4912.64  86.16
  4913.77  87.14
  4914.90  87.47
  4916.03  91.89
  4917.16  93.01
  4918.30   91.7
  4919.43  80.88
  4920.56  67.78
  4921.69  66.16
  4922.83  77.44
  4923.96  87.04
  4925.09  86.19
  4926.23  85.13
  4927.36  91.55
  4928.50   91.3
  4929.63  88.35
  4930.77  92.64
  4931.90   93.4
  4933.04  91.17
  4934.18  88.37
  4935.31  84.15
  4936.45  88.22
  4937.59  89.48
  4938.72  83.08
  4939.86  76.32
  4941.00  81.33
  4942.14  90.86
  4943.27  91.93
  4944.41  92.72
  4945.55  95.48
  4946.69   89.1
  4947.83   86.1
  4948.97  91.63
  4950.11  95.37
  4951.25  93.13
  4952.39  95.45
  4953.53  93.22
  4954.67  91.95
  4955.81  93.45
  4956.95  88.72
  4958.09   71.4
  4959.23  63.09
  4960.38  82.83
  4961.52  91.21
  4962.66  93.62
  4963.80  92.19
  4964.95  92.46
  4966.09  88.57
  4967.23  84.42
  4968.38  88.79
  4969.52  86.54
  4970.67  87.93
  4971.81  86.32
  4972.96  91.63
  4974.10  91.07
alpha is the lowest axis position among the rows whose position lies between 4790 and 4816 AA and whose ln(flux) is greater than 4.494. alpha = 4791.98 AA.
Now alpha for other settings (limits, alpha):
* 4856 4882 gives 4858.64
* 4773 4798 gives 4775.45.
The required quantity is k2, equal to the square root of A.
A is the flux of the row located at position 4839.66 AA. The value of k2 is 9.4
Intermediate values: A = 88.03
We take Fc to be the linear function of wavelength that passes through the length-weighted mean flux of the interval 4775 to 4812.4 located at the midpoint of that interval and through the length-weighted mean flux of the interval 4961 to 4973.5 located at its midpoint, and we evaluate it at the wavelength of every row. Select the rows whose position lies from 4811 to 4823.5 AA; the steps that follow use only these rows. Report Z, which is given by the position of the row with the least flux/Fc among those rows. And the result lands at 4821.86 AA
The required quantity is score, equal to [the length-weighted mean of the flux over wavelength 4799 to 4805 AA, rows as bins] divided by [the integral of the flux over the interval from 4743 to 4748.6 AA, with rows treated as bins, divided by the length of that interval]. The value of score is 0.99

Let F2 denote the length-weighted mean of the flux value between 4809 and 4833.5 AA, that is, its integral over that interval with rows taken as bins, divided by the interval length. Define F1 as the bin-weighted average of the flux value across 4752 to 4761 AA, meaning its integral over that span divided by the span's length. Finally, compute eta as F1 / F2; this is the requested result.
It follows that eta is 0.97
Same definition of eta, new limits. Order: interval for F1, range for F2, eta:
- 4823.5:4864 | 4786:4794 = 0.99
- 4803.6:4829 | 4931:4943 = 1.05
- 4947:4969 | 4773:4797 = 0.99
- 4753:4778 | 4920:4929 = 1.08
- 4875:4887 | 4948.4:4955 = 0.94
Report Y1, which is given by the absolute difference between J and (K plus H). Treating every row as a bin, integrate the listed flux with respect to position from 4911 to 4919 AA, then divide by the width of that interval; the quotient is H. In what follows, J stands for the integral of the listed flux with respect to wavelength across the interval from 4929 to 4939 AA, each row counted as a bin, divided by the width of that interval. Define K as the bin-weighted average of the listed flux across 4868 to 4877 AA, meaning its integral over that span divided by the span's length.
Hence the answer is 84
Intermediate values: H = 88.4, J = 89.0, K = 84.2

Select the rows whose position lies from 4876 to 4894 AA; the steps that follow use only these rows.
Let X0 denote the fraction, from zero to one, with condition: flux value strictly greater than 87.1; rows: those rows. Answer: 0.4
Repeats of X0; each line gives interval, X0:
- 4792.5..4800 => 1.0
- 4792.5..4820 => 1.0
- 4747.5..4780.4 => 0.7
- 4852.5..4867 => 0.4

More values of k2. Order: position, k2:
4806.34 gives 9.5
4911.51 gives 9.1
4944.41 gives 9.6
